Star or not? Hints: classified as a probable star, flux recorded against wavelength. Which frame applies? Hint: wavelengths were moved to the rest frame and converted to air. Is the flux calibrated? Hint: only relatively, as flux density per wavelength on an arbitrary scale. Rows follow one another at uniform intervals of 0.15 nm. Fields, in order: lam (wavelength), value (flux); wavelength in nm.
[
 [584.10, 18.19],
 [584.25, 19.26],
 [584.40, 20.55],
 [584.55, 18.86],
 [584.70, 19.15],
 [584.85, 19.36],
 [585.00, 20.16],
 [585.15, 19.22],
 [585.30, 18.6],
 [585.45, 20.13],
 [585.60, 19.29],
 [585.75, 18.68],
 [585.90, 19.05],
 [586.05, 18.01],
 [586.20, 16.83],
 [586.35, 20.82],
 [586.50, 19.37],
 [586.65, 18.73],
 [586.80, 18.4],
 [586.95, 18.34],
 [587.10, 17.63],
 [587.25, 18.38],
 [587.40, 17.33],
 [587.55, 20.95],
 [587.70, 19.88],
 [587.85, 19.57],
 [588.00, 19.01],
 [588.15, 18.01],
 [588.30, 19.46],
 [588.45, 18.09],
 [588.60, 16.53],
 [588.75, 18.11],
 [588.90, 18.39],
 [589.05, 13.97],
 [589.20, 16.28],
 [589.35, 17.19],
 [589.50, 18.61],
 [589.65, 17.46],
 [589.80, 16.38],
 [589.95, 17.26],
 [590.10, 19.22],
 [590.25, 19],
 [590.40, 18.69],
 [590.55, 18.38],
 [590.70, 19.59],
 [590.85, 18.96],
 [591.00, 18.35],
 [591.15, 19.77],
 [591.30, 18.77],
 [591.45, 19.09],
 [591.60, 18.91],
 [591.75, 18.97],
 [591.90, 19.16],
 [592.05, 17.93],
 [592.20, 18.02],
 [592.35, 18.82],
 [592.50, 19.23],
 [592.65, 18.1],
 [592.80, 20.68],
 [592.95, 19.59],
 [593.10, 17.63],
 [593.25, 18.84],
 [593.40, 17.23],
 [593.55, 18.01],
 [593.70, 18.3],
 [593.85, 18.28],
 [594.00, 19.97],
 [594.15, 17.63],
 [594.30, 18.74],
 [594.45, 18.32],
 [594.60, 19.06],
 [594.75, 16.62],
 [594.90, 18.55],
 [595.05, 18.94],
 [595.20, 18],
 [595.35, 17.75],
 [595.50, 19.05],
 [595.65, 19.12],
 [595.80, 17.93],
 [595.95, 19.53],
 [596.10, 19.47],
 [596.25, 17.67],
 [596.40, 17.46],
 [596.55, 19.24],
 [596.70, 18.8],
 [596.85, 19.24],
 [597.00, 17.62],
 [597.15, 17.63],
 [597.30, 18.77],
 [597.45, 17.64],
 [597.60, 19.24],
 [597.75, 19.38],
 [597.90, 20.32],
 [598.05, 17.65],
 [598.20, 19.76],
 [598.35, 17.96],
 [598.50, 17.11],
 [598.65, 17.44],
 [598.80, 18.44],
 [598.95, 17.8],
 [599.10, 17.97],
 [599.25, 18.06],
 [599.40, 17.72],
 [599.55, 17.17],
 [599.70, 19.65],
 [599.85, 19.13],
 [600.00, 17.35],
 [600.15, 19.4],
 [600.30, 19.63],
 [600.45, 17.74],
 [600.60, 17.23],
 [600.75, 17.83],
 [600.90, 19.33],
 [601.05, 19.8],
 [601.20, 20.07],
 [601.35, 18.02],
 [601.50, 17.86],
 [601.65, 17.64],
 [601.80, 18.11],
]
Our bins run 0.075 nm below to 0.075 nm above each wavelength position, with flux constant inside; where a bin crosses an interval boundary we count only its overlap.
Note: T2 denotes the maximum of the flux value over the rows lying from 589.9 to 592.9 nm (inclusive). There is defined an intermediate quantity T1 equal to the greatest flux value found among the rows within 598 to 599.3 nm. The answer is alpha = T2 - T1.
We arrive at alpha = 0.9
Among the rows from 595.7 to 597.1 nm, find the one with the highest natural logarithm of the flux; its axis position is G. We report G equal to 595.95 nm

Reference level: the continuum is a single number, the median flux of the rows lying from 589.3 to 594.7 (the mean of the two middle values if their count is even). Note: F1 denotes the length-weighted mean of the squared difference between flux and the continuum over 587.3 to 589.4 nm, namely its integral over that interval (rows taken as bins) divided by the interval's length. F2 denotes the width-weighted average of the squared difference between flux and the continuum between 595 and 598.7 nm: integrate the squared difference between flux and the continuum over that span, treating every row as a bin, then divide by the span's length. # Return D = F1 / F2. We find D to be 4.0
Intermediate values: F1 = 3.30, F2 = 0.8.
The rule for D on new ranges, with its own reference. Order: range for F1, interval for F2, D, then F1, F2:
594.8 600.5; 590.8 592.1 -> 3.2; 0.83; 0.3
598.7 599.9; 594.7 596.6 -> 1.0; 0.82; 0.8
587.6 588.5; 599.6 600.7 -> 0.7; 0.73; 1.1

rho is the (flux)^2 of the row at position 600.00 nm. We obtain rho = 301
